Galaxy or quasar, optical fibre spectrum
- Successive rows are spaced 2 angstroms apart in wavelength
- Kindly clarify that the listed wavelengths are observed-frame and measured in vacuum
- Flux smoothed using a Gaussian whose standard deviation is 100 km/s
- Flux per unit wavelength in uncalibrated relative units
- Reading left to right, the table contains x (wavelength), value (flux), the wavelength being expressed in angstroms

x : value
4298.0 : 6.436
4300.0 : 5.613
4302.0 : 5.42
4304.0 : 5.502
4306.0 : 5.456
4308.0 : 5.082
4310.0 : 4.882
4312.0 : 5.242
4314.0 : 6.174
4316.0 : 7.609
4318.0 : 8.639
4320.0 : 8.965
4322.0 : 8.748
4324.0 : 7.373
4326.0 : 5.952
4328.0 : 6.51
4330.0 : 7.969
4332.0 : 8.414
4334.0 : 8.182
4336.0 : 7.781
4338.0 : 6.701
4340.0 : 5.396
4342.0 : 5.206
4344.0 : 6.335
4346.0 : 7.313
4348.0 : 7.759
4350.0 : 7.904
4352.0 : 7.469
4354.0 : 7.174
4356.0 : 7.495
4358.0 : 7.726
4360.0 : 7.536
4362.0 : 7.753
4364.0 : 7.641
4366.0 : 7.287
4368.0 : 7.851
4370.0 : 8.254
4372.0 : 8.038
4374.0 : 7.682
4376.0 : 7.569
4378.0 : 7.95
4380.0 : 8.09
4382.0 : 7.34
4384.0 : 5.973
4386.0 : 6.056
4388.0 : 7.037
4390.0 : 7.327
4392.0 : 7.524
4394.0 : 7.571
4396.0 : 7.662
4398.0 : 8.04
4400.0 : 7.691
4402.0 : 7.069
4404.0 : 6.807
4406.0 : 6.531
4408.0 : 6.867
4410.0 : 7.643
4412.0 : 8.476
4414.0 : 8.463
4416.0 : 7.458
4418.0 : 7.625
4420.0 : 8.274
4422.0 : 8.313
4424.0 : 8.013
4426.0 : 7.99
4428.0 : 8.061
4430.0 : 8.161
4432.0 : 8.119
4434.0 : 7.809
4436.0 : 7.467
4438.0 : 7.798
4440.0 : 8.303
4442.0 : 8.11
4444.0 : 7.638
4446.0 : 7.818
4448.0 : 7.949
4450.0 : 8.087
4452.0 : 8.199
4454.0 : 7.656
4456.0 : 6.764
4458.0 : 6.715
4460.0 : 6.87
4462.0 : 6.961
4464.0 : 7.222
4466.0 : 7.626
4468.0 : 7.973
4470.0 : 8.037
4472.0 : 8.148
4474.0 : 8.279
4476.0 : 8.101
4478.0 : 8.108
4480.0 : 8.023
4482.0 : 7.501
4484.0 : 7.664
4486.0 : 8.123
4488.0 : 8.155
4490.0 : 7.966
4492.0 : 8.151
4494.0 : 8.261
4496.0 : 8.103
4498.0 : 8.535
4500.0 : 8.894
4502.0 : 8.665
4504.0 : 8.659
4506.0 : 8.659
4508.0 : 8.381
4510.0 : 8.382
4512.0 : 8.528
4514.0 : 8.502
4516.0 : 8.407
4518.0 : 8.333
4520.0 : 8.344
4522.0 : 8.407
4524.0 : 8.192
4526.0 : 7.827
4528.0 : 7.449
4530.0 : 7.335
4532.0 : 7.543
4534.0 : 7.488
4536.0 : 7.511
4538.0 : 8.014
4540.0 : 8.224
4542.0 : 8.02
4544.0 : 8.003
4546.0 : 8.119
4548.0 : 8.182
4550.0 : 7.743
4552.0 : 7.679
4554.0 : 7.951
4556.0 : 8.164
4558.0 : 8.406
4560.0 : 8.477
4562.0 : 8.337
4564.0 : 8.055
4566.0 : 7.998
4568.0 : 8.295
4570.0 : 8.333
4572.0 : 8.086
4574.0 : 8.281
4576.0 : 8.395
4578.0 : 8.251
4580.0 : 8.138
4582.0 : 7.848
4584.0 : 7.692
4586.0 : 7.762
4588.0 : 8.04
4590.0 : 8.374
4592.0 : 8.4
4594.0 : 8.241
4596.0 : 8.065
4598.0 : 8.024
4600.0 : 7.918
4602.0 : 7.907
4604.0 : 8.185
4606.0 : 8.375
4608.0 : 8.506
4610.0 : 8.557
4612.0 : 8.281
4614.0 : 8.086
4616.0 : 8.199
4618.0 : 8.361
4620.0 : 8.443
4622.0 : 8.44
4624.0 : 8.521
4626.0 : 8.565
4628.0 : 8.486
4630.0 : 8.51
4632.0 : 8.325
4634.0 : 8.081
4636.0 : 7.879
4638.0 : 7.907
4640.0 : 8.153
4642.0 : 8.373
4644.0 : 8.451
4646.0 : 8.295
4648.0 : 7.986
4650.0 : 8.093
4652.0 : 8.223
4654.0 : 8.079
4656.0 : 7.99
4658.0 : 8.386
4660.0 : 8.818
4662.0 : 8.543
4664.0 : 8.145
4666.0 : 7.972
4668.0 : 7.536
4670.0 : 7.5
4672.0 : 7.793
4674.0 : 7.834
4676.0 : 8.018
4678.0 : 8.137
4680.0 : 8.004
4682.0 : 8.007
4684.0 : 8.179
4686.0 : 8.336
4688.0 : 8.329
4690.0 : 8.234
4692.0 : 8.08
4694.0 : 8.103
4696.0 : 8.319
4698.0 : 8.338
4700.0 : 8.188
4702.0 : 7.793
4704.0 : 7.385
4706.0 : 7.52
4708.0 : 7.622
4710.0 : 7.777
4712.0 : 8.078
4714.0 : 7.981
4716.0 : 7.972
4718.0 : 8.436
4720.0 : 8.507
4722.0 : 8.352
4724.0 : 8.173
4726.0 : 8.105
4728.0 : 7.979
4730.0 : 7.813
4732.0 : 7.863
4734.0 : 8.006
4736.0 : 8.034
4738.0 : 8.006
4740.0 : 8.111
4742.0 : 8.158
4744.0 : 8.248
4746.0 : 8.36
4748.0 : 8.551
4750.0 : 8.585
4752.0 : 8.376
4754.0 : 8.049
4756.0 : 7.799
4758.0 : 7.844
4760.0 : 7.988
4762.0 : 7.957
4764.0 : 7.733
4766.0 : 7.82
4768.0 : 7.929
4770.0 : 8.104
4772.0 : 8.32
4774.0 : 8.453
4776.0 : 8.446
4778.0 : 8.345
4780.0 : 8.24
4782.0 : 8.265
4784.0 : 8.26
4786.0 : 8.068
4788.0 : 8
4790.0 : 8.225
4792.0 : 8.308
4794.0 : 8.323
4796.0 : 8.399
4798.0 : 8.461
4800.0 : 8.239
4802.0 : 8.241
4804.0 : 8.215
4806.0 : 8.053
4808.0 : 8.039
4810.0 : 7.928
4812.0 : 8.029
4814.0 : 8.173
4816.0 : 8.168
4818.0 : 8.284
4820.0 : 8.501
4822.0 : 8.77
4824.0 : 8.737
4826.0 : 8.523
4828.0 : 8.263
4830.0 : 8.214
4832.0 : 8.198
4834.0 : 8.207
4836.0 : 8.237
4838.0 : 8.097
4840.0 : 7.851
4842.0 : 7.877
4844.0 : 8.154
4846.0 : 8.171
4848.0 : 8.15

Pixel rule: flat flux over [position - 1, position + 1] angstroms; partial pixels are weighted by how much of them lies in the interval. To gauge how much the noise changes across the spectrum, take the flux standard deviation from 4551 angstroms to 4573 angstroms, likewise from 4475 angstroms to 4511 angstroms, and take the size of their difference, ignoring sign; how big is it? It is 0.12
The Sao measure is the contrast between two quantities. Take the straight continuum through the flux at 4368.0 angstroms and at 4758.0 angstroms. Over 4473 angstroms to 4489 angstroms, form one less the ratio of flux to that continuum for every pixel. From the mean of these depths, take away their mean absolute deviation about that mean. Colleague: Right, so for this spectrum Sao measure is -0.045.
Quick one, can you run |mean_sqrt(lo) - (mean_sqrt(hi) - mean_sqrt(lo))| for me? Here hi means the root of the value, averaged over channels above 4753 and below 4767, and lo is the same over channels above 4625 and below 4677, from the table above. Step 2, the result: 2.90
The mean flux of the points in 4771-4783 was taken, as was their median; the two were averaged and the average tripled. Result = 25.0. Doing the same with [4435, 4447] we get 23.5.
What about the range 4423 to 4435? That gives 24.1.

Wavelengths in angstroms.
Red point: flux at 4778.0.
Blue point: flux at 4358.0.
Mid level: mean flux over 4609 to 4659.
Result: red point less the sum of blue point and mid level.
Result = -7.6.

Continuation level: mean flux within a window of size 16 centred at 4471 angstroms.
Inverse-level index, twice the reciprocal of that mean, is 0.252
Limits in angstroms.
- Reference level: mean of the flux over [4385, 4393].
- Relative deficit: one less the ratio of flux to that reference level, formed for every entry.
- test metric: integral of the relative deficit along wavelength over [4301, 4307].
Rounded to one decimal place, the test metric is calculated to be 1.3 angstroms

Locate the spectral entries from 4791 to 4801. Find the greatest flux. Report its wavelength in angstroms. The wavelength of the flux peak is 4798.0 angstroms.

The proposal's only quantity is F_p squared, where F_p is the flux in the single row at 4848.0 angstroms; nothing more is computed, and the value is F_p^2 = 66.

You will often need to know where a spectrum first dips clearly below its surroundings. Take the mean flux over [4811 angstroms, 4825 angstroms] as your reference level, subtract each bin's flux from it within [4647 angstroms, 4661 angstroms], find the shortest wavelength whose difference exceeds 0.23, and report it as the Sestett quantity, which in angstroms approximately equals 4648.0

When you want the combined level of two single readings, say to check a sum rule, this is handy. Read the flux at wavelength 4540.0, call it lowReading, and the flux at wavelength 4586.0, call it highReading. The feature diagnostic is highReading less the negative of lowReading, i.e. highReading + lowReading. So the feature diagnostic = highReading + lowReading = 16.0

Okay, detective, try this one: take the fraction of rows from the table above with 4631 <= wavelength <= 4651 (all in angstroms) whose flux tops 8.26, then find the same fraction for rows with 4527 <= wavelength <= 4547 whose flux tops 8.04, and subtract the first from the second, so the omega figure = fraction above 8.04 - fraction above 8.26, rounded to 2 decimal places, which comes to -0.20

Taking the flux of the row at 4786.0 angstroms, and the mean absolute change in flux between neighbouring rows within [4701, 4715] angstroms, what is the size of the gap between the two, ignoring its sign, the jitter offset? 7.87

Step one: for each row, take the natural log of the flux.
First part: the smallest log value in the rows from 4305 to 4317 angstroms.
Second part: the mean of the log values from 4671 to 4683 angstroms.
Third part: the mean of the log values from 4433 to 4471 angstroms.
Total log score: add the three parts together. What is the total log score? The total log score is 5.69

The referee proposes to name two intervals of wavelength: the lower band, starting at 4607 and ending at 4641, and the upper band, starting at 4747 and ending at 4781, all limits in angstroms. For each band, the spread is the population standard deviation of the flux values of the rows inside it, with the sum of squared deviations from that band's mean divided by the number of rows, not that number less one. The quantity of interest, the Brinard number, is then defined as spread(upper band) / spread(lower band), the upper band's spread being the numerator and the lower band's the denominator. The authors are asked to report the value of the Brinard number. 1.26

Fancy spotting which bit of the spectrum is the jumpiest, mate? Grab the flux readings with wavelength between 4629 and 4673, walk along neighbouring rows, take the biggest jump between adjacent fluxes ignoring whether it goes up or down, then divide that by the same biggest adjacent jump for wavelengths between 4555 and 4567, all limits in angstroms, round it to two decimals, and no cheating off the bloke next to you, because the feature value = 1.55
